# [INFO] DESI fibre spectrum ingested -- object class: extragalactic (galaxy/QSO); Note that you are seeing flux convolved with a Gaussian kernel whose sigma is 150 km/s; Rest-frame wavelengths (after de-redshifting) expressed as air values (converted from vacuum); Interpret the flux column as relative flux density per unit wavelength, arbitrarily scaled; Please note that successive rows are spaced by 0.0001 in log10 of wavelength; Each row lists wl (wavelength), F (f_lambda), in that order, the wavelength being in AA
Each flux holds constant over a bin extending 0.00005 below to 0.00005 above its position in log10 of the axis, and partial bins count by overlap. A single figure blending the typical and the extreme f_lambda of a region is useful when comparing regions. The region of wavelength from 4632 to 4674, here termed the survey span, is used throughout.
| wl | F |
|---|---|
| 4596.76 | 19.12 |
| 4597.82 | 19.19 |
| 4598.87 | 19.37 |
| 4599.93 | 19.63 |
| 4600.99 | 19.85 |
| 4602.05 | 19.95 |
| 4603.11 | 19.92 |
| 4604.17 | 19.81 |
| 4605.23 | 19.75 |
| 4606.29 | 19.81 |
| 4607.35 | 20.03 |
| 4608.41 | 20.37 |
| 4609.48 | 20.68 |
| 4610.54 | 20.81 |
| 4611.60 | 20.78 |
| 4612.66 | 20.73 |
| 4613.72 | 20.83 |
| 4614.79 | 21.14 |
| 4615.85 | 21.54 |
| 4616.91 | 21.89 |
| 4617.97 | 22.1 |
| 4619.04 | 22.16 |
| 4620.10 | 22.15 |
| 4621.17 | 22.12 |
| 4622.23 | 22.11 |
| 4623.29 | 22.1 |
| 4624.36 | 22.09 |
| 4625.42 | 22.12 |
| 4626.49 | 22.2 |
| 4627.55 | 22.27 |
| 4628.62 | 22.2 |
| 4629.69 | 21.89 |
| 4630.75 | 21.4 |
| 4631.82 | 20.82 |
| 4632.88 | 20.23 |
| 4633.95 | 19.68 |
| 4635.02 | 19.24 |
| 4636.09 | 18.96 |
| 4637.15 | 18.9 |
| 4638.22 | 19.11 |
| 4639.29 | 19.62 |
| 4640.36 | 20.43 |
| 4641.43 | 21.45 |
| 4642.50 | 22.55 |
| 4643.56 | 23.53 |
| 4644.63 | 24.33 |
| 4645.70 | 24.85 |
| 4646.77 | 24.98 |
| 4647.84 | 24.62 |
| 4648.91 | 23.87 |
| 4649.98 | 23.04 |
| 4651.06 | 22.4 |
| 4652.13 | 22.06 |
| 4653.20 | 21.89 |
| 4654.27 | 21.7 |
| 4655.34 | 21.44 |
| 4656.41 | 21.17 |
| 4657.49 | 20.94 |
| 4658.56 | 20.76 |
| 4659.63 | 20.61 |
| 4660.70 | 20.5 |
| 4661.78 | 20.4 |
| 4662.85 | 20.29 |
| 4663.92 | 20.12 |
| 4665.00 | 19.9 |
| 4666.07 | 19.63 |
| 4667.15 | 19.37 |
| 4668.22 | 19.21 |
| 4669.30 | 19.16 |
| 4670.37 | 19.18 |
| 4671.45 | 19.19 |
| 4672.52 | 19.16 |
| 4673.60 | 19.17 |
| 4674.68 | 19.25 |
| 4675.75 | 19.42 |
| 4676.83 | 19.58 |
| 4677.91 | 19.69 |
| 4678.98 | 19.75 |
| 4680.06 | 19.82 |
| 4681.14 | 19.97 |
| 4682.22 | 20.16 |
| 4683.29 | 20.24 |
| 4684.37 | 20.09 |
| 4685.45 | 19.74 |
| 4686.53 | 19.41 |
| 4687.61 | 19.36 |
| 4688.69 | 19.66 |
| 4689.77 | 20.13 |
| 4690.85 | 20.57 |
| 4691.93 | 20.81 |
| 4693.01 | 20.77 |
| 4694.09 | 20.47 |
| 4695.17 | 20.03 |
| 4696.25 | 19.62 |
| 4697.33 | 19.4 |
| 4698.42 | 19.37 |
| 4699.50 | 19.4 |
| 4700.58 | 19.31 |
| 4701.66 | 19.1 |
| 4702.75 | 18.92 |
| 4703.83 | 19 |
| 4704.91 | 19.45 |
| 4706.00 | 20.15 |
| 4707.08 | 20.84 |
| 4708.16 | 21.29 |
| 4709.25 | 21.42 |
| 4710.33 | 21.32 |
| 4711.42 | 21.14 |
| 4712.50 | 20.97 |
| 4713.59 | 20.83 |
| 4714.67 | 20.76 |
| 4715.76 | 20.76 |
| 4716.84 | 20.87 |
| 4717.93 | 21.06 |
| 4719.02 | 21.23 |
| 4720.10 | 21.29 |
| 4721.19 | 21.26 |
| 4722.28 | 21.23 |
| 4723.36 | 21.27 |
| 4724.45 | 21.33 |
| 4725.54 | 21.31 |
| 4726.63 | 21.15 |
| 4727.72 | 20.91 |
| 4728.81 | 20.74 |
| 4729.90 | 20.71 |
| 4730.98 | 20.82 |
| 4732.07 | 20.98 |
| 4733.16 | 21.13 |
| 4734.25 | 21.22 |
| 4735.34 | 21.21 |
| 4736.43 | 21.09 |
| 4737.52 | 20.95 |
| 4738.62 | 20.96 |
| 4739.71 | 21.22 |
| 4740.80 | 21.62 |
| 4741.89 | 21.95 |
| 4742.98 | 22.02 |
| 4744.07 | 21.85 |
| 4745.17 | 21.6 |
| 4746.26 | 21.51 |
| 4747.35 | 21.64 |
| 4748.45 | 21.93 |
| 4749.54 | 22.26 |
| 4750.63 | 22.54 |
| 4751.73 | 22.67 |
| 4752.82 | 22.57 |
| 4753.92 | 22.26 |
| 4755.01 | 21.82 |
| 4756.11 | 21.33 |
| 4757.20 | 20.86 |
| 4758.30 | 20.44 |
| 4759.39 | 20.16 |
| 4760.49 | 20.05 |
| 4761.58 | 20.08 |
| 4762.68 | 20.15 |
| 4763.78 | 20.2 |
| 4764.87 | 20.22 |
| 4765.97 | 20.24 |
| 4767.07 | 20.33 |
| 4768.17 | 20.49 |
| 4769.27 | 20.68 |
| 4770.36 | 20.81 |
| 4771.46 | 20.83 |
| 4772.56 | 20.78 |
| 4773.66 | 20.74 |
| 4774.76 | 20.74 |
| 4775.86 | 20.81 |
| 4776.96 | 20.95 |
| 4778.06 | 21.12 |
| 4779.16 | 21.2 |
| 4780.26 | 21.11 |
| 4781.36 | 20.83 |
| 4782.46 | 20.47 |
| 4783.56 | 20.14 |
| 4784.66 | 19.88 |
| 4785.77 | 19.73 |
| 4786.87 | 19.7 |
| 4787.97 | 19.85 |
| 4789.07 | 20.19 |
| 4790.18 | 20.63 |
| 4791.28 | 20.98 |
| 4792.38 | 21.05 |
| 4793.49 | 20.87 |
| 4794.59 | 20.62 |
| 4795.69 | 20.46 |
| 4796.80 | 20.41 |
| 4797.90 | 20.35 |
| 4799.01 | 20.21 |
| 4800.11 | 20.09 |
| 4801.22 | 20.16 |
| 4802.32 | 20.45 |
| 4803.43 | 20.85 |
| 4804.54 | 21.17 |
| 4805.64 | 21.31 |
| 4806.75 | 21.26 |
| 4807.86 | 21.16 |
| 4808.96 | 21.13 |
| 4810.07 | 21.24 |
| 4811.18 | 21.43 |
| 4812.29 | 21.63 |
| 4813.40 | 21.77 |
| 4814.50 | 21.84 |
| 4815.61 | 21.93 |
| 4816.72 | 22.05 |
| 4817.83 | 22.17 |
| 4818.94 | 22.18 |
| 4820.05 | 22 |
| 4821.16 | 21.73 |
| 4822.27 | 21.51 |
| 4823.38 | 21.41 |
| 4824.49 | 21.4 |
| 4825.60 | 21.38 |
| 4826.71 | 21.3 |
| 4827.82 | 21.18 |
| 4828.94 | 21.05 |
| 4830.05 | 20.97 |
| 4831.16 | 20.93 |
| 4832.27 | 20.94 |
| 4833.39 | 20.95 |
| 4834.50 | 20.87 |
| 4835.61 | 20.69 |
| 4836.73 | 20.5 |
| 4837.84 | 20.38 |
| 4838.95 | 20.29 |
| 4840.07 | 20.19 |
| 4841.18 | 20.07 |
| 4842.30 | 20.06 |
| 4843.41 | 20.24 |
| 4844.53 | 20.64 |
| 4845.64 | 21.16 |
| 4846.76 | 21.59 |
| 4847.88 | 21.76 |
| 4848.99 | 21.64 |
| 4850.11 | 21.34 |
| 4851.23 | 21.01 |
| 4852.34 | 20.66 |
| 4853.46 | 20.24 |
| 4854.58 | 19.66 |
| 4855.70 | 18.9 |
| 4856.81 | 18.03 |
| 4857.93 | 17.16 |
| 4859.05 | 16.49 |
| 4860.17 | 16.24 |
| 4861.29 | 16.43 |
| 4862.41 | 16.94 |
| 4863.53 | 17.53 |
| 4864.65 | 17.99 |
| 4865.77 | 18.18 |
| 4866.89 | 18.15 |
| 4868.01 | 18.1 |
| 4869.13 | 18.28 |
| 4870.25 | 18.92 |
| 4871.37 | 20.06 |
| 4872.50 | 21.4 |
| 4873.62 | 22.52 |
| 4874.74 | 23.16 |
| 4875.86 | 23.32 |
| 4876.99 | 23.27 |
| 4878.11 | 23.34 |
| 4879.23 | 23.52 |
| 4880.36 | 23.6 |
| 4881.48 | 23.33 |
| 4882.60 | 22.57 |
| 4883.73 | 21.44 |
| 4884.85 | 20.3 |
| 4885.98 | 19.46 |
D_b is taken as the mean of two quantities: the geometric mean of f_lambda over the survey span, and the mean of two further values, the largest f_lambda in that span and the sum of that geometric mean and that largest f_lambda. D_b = 28.2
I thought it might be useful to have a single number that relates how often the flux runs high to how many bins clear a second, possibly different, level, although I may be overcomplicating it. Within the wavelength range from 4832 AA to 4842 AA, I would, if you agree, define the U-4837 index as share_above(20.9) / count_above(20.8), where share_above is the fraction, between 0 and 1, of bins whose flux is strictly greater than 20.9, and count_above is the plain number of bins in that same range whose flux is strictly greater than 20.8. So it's 0.07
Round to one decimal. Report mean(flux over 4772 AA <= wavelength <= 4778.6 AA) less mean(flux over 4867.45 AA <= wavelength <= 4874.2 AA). 1.0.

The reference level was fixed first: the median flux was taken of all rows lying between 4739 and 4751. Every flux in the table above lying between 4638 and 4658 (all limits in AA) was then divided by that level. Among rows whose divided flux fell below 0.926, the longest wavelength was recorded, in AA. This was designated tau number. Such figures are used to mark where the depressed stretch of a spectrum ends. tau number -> 4639.29 AA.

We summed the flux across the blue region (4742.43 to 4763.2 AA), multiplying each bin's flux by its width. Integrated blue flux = 446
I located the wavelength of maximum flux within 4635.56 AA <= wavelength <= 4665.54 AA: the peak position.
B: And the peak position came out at 4646.77 AA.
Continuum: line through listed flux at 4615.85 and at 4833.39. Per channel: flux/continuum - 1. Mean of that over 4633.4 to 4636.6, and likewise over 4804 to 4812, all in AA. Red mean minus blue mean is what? 0.11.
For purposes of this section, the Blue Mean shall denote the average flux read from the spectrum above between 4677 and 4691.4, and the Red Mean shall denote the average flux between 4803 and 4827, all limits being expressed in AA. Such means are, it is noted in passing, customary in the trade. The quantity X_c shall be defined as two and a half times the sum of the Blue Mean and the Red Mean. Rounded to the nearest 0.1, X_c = 103.6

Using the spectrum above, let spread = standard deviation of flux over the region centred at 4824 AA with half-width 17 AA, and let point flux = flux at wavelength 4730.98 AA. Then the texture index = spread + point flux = 21.4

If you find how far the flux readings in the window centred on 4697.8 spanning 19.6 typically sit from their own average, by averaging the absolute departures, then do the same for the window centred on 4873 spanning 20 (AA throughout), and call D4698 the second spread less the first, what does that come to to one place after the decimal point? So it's 1.7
